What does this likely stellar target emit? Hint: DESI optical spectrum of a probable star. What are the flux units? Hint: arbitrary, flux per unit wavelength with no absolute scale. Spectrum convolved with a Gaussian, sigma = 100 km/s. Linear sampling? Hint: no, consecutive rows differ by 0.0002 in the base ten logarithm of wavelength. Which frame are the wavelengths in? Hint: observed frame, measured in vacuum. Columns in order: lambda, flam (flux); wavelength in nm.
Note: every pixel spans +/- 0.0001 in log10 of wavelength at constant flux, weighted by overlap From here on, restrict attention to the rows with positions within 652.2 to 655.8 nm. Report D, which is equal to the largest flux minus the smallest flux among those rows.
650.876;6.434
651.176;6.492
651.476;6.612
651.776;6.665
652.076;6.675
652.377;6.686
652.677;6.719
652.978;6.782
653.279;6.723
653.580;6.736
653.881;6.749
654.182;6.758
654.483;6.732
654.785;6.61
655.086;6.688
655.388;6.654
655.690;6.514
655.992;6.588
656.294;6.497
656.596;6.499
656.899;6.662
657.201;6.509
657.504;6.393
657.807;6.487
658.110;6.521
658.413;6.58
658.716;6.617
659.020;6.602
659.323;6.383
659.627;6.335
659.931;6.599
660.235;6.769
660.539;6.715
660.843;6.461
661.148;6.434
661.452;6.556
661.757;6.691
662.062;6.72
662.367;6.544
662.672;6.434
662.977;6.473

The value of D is 0.27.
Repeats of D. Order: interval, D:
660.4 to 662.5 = 0.29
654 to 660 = 0.42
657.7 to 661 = 0.43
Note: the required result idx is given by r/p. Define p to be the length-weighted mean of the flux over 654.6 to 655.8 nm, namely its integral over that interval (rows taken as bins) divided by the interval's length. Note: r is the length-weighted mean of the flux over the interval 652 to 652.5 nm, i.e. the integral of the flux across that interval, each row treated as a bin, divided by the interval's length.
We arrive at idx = 1.01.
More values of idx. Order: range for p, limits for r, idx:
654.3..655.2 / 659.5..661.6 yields 0.98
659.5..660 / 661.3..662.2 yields 1.03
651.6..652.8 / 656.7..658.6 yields 0.98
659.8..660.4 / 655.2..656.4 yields 0.98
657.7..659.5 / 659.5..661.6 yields 1.00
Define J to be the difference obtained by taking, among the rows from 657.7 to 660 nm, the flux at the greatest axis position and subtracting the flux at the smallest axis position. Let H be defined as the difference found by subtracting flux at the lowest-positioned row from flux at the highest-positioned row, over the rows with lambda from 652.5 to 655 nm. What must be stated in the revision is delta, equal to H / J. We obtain -1.0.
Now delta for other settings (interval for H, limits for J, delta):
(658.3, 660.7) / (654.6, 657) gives 2.6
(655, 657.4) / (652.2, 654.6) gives -3.9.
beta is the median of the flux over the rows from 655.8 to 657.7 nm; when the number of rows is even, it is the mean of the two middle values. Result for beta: 6.50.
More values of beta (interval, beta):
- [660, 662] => 6.62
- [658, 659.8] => 6.55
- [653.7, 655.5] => 6.71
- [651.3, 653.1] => 6.68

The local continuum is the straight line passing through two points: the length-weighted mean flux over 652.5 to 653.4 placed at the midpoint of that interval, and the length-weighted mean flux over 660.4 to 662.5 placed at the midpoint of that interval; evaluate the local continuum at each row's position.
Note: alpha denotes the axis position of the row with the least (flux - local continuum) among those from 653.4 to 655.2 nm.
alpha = 654.785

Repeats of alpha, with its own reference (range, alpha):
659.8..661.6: 661.148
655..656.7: 656.294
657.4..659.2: 657.504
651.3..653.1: 651.476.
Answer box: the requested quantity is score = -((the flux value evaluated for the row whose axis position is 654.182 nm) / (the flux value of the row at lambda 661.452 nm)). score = -1.03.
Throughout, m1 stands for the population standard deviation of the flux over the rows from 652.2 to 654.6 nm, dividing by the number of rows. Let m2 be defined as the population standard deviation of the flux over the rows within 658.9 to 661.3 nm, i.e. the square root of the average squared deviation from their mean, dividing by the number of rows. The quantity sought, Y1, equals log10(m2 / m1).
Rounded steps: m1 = 0.03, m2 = 0.15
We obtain 0.74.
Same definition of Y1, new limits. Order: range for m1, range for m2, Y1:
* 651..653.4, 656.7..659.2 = -0.01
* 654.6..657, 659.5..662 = 0.29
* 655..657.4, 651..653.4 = 0.03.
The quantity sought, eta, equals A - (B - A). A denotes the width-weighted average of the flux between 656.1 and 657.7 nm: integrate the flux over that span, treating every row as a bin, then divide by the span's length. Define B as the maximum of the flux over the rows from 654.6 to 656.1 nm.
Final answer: 6.34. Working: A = 6.51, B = 6.688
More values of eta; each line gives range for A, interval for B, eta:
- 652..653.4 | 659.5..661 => 6.66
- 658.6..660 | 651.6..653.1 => 6.21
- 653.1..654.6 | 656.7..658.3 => 6.82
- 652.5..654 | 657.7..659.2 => 6.86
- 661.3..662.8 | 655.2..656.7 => 6.53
